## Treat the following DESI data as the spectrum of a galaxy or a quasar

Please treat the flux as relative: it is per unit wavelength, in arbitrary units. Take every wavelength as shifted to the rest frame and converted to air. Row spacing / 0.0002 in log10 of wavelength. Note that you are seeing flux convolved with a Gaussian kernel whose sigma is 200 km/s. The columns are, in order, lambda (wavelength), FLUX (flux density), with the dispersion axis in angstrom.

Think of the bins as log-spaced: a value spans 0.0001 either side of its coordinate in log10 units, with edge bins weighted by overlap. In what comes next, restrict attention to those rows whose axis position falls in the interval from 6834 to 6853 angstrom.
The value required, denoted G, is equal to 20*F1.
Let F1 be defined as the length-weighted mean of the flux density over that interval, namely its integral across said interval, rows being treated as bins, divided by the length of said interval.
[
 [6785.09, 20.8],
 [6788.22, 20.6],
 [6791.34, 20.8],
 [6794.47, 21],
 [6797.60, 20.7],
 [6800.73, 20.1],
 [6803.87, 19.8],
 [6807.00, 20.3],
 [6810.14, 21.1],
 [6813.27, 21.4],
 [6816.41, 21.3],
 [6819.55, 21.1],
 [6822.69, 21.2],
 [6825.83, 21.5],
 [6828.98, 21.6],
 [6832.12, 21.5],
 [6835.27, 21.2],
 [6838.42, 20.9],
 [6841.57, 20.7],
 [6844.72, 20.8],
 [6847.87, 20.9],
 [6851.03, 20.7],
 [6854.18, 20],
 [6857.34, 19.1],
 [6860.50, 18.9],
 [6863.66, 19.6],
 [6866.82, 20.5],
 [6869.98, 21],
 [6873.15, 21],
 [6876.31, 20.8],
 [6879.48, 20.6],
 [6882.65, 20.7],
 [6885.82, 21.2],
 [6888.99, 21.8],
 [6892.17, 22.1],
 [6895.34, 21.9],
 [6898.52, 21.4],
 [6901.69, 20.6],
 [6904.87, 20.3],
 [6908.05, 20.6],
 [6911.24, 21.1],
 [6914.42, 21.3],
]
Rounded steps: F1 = 20.85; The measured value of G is 417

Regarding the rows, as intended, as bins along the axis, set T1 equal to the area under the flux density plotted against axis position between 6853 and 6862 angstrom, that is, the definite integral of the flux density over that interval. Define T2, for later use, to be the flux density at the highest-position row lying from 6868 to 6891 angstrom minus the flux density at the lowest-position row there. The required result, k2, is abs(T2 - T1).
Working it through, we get 173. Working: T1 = 174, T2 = 0.80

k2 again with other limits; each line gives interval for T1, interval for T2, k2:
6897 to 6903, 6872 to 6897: 125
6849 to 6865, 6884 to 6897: 314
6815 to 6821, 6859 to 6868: 126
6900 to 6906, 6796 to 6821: 123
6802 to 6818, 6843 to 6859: 334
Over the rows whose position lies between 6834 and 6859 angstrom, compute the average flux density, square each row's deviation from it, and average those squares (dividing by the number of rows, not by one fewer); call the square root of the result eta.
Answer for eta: 0.63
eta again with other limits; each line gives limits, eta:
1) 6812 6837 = 0.17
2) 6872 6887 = 0.22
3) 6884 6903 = 0.50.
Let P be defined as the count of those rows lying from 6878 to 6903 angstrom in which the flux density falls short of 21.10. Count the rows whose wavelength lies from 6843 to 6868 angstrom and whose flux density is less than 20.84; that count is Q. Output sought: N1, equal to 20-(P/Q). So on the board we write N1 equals 19.6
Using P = 3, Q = 7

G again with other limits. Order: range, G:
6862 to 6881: 412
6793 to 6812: 410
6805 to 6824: 421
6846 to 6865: 398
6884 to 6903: 430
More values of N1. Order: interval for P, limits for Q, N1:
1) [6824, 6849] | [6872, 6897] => 18.7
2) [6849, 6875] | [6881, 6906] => 17.3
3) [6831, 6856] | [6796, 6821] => 18.5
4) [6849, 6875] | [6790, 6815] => 18.4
